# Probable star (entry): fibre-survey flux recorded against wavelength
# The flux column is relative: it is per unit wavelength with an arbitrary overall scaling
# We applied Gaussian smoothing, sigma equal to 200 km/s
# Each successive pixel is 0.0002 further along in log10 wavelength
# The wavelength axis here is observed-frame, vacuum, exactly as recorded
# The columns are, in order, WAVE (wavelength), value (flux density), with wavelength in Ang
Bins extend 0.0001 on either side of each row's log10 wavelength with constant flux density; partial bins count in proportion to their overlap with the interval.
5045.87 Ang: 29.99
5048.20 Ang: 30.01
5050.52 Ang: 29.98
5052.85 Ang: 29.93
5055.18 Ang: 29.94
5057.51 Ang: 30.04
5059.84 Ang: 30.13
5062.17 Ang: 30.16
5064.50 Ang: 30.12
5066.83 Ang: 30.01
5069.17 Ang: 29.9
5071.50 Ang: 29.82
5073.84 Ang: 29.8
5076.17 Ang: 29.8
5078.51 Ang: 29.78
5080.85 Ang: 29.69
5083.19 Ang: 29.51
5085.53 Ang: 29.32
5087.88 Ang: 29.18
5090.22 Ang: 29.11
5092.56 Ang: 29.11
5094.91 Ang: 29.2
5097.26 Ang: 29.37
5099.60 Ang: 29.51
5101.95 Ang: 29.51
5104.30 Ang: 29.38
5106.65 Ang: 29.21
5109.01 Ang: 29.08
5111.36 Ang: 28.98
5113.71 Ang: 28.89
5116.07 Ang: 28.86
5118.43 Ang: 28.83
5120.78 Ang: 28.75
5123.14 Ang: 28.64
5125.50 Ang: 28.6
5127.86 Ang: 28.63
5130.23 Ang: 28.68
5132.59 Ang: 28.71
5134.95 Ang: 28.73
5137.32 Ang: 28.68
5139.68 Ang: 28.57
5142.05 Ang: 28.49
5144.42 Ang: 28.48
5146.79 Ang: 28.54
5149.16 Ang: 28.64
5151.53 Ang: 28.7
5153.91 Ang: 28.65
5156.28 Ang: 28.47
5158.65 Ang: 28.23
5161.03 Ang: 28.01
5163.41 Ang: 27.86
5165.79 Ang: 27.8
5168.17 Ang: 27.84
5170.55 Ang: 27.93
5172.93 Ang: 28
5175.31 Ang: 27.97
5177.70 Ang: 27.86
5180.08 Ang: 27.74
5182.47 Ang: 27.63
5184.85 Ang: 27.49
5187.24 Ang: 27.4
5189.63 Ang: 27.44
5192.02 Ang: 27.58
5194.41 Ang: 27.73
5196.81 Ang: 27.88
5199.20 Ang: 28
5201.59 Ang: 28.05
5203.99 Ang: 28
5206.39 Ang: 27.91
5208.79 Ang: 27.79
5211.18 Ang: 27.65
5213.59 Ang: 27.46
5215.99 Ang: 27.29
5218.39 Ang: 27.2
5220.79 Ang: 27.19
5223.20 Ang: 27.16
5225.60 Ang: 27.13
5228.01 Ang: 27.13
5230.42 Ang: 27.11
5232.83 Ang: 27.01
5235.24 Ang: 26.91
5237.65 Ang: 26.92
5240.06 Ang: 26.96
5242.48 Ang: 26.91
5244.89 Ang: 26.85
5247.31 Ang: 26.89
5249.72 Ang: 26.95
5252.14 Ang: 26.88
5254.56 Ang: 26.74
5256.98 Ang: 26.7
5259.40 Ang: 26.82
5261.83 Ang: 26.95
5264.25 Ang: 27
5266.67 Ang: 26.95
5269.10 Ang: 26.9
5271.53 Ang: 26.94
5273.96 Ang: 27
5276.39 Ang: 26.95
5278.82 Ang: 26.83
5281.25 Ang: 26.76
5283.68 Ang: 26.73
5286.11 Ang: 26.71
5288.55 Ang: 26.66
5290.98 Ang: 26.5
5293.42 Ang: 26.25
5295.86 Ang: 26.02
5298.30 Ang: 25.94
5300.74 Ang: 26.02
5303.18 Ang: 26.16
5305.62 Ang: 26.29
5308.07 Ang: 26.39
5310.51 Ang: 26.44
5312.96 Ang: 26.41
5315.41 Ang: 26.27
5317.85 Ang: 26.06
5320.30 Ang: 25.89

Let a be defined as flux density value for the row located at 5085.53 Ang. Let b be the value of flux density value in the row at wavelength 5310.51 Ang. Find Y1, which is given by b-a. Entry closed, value -2.9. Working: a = 29.32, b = 26.44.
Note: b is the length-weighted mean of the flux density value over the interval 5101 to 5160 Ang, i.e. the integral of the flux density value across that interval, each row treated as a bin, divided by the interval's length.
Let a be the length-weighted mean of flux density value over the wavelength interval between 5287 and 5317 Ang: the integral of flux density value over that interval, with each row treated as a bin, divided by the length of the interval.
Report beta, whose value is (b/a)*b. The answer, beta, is 31.5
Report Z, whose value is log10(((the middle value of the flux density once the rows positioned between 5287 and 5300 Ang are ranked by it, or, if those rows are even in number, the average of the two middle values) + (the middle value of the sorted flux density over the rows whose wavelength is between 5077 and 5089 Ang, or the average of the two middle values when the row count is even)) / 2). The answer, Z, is 1.45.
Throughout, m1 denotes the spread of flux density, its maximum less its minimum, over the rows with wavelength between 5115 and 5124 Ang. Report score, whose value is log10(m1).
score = -0.7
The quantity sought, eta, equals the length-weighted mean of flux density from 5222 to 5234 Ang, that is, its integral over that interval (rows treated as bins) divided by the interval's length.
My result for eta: 27.1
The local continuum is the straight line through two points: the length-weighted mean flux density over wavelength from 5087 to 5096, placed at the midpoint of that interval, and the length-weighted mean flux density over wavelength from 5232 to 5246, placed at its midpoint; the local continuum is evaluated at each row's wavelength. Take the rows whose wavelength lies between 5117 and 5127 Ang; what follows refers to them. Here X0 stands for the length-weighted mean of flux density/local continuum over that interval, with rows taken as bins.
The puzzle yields 1.001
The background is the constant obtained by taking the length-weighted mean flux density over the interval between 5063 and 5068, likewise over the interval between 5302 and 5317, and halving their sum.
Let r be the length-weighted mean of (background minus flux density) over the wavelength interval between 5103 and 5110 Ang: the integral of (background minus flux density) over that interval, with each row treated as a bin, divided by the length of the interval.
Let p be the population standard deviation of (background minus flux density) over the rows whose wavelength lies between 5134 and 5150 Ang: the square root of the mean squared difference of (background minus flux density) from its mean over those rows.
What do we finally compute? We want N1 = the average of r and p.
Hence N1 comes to -0.47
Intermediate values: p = 0.09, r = -1.0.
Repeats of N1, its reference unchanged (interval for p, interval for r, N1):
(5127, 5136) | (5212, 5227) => 0.50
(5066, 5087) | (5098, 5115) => -0.41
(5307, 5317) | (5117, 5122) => -0.26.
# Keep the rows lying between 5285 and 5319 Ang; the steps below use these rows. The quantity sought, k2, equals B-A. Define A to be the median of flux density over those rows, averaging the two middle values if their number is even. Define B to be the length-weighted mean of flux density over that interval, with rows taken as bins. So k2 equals 0.01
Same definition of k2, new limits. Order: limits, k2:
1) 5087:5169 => 0.04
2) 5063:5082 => 0.07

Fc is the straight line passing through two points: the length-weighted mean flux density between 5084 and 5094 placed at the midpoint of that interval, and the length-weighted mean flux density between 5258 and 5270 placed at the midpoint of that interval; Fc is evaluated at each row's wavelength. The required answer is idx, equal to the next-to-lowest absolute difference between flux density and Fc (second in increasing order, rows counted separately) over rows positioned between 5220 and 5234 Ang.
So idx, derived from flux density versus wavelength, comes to 0.25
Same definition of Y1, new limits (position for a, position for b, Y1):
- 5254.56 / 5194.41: 1.0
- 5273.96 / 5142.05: 1.5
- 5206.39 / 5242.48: -1.0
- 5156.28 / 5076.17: 1.3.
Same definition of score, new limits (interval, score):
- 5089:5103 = -0.4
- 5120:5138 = -0.8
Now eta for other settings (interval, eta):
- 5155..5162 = 28.3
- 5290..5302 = 26.1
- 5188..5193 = 27.5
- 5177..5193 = 27.6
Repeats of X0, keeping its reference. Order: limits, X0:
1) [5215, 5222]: 1.000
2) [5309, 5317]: 1.022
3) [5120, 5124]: 0.999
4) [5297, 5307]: 1.005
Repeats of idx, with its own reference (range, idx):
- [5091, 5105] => 0.09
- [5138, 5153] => 0.01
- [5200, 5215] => 0.11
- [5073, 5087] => 0.25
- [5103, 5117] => 0.02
